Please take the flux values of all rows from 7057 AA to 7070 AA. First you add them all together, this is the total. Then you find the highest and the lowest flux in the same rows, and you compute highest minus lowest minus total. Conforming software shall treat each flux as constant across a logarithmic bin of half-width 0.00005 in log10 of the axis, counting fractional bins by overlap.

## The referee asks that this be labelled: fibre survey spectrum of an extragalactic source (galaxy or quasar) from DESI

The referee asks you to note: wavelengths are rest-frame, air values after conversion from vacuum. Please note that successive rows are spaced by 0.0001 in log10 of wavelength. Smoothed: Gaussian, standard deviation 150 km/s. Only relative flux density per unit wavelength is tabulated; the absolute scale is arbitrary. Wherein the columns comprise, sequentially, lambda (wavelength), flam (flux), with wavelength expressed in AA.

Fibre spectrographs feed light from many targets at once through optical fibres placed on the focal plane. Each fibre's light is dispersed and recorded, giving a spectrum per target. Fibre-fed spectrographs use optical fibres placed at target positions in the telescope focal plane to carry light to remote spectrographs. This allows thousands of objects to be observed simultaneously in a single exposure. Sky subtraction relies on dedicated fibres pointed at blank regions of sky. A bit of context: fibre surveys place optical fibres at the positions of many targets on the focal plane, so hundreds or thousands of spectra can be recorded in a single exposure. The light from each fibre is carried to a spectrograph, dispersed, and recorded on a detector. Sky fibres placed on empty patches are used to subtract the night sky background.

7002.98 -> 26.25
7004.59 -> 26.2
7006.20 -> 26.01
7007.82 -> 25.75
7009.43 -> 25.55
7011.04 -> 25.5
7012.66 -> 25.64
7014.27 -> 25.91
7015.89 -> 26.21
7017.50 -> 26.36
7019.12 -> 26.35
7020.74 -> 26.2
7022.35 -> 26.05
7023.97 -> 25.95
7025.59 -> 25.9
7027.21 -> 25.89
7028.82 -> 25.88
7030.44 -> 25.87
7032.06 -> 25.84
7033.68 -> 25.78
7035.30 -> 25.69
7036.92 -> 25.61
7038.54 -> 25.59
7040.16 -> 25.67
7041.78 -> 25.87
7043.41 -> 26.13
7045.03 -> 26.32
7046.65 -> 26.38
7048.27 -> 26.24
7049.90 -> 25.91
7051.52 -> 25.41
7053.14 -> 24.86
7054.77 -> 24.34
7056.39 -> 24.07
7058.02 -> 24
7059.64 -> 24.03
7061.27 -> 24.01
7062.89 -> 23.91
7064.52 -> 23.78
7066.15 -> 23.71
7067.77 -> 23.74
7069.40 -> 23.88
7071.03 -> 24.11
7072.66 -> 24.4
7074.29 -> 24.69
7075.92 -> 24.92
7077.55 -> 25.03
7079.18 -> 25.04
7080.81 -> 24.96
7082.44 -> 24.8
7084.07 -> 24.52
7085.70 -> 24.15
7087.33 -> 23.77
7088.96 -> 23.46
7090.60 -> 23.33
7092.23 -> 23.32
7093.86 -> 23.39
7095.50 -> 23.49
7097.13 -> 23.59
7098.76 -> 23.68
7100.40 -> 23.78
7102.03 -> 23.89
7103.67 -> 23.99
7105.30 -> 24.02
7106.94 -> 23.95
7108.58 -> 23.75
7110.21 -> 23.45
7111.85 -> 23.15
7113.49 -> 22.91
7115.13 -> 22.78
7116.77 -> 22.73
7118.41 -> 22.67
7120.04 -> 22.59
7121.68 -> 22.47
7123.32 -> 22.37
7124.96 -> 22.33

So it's -191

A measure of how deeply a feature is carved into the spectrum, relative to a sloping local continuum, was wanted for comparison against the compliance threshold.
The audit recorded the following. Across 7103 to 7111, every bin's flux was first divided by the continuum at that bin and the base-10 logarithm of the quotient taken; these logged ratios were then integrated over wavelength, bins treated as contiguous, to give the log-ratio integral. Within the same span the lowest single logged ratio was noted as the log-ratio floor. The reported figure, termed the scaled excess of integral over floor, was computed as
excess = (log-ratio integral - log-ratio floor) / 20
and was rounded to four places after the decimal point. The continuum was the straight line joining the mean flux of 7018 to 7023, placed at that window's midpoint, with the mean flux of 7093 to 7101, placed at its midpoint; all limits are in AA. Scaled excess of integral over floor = 0.0041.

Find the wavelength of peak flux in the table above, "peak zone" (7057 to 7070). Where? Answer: 7059.64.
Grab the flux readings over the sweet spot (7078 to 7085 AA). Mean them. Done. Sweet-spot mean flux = 24.8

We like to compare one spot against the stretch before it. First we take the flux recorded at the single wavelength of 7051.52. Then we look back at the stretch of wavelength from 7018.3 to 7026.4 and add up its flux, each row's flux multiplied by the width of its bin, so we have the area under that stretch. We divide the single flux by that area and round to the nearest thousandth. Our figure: 0.120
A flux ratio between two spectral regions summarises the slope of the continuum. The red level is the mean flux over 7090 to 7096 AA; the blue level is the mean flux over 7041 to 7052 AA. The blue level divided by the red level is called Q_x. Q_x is 1.11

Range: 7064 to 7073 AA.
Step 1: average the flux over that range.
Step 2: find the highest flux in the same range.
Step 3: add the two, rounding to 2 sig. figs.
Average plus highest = 48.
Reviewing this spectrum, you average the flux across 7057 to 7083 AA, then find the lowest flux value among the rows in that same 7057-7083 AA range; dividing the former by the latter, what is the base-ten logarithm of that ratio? 0.011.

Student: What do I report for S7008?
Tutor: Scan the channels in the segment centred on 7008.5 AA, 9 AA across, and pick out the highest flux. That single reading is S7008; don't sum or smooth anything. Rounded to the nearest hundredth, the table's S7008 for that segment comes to 26.20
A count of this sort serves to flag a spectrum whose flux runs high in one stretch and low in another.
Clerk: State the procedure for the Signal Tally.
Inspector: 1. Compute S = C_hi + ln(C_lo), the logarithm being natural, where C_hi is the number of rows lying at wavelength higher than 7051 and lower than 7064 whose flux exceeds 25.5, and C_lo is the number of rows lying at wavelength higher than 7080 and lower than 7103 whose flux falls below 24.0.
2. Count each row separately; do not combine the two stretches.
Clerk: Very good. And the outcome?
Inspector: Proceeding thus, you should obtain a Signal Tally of 2.3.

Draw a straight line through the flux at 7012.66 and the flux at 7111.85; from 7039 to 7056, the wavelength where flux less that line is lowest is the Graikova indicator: 7054.77 AA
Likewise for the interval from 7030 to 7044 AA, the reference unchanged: 7036.92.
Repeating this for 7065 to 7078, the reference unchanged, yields 7066.15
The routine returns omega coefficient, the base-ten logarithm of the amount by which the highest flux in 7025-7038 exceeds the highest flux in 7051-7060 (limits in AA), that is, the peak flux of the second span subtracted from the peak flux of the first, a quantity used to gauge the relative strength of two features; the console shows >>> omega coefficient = -0.3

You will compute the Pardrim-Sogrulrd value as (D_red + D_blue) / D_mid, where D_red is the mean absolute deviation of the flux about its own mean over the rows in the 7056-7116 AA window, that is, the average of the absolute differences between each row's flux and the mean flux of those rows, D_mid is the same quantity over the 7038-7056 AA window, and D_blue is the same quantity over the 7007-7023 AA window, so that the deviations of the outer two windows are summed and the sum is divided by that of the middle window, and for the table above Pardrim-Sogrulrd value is 1.5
